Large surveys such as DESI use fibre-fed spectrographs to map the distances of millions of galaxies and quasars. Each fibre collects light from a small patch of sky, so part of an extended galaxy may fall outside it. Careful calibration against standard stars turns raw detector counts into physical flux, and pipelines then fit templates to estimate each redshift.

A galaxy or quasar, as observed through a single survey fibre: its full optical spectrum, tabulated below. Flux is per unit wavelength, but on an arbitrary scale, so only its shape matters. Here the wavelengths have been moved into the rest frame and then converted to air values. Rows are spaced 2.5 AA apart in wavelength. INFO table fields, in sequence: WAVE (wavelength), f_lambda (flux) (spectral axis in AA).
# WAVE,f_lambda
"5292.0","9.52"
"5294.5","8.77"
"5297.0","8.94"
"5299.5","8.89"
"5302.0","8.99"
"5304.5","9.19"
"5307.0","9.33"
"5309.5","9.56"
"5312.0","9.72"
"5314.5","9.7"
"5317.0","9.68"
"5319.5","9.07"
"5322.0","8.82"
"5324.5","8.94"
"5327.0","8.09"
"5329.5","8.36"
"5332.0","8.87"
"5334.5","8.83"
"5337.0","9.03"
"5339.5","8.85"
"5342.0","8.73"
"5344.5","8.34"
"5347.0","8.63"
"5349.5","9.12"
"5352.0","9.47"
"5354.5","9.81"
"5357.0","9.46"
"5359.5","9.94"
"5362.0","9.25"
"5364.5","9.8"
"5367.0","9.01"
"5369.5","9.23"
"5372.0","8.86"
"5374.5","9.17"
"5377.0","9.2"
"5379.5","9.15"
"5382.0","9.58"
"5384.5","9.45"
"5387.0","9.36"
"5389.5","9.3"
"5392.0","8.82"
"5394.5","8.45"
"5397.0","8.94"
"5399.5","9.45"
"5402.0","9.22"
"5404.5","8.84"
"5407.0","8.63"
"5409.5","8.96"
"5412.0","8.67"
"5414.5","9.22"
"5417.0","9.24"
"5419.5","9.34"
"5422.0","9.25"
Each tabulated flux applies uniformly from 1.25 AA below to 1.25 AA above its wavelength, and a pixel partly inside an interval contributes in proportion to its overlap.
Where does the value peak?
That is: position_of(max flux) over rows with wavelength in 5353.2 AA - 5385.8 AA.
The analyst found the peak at 5359.5 AA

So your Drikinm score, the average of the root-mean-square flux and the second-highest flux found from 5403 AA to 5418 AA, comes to 9.07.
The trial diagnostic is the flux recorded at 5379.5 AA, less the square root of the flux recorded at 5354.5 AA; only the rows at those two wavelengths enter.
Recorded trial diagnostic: 6.0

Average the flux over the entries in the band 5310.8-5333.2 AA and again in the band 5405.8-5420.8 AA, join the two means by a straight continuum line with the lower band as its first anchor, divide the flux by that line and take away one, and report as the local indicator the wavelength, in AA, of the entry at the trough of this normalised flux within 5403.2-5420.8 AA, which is 5407.0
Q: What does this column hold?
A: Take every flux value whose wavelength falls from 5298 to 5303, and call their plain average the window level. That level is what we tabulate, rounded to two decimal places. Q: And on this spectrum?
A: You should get 8.94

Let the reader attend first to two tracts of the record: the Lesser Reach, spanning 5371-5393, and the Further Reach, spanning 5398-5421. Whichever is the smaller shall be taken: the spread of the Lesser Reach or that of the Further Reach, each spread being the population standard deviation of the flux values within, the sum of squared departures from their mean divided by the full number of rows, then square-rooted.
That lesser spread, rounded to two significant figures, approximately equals 0.24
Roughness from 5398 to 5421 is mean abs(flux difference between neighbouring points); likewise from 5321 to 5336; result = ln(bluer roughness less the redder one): -2.36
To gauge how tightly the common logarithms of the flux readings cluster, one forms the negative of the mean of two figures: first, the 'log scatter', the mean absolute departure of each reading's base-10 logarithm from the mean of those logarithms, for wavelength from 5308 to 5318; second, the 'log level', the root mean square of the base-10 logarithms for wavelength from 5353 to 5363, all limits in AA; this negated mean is -0.493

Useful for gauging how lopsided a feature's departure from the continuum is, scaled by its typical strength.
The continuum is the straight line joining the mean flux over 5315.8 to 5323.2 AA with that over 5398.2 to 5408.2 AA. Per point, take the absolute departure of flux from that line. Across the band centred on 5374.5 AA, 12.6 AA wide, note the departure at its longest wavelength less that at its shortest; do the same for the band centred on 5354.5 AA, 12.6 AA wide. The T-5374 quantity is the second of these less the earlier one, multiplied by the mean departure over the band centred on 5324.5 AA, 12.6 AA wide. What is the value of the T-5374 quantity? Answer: 0.46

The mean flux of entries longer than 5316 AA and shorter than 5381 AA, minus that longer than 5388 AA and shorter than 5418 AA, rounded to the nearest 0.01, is 0.09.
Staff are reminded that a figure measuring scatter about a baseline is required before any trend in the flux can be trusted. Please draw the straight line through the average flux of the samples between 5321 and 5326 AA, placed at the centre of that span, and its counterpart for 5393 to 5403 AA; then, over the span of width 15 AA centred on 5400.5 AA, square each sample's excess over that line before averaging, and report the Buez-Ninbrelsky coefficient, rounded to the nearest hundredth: 0.12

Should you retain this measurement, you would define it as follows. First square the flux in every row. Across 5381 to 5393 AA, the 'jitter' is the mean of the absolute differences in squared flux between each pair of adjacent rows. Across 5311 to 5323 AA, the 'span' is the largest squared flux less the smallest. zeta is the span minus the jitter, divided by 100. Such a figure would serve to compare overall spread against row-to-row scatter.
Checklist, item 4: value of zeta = 0.13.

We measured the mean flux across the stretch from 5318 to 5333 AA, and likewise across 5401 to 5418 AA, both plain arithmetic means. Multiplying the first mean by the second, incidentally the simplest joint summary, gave 78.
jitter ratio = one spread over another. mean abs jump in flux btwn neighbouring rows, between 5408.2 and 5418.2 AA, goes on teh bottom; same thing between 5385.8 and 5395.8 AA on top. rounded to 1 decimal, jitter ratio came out 1.1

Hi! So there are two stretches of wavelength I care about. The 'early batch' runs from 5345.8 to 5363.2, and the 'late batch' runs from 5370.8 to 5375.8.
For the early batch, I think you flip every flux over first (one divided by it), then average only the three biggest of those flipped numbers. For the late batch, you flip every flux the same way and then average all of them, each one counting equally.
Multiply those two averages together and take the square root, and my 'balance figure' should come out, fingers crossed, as 0.1111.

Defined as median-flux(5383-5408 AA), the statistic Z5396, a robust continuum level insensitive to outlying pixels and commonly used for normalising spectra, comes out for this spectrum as 9.08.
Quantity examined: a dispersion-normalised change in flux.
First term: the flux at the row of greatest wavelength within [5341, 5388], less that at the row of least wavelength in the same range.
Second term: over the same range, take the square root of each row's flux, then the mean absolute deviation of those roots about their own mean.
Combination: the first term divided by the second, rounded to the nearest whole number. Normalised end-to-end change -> 12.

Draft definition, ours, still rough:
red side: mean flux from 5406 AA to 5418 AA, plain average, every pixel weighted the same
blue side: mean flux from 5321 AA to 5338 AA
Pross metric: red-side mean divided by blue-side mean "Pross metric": 1.03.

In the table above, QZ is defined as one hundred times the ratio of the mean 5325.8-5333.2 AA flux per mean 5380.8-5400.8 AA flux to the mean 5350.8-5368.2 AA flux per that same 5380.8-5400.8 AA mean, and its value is 89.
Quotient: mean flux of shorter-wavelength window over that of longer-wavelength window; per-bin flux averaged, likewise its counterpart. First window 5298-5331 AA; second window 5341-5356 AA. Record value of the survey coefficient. 1.01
